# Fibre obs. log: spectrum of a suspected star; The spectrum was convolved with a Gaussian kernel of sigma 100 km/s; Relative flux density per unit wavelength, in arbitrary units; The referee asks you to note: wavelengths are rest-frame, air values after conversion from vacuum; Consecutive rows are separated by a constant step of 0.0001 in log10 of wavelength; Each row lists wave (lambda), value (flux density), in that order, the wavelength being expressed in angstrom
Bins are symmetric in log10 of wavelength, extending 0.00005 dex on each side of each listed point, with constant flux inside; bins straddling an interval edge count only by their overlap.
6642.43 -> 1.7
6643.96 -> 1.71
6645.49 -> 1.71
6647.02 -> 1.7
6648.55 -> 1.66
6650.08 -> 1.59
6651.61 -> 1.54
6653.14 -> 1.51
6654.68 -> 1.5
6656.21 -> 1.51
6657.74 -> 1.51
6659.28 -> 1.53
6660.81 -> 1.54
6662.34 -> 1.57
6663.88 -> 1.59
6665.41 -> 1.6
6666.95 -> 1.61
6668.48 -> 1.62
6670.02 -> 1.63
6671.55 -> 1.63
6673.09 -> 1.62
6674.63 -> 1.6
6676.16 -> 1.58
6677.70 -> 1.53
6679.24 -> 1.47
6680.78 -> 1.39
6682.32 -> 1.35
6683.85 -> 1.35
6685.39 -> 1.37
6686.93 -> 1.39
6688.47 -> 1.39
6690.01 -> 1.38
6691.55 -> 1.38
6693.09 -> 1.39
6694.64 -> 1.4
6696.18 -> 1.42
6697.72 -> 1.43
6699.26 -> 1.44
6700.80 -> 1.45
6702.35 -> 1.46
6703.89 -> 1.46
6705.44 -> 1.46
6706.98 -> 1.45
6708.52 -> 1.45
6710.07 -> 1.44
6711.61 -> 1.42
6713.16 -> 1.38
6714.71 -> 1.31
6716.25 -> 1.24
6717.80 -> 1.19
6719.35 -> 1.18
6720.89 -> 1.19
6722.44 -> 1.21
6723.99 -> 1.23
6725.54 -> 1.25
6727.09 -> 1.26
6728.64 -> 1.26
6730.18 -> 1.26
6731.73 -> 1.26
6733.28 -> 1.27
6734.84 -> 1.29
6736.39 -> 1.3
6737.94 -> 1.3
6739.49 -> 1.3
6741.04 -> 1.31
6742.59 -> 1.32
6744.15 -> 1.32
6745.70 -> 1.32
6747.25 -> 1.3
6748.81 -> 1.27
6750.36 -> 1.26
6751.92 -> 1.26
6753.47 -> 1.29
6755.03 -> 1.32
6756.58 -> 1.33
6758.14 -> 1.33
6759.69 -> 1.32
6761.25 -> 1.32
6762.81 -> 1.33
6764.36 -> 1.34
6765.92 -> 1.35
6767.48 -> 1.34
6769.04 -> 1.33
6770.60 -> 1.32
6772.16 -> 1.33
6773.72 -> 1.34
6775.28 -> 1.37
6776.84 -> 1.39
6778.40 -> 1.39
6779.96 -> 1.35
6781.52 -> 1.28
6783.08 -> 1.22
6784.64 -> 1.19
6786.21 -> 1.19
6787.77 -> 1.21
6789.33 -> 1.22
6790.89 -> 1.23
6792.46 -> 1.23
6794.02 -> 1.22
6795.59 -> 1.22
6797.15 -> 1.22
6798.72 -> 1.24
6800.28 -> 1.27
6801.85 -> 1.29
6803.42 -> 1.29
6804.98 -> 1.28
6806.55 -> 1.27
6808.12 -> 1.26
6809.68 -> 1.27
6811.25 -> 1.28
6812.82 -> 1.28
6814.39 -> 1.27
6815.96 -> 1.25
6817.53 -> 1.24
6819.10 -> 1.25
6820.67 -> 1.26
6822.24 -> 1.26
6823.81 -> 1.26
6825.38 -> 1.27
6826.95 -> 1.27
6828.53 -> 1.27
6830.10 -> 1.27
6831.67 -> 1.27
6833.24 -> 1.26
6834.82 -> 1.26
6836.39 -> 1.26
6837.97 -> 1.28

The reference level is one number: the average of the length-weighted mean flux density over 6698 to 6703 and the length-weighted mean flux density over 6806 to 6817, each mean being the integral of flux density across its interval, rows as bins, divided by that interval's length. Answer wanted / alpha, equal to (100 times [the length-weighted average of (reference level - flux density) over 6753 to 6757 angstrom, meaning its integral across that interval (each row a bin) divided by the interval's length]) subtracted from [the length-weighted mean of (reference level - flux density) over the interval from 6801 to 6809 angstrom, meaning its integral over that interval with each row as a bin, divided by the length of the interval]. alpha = -4.3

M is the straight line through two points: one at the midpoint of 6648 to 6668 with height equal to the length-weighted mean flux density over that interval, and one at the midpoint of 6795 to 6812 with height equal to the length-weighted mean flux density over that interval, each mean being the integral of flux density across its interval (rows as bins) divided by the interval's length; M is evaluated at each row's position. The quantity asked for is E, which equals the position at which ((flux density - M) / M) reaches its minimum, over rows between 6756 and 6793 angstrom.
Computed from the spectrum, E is 6784.64 angstrom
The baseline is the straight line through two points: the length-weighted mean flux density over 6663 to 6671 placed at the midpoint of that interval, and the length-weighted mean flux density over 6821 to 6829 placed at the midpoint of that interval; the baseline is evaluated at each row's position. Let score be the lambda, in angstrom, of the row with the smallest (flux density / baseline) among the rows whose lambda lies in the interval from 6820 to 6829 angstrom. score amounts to 6820.67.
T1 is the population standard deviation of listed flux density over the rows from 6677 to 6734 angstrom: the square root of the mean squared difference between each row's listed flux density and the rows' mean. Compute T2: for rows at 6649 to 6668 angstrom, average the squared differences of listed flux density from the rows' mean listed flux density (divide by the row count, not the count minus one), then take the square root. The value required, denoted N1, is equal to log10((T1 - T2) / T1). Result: -0.22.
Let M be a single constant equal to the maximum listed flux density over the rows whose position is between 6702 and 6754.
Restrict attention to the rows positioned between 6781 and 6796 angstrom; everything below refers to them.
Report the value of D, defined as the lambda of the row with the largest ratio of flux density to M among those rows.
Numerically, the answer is 6781.52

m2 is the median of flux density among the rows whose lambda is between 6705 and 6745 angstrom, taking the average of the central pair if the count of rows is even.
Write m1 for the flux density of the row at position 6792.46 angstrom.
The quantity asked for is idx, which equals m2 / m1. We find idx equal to 1.05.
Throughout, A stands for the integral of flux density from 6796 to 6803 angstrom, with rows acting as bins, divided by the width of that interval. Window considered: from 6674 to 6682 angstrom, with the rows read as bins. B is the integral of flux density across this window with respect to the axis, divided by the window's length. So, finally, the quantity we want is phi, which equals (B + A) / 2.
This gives 1.38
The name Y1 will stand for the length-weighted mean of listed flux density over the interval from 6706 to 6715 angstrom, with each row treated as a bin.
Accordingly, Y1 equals 1.415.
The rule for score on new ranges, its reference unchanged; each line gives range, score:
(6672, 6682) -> 6680.78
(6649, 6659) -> 6654.68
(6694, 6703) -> 6694.64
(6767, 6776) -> 6770.60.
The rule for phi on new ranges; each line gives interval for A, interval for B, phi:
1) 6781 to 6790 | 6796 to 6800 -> 1.23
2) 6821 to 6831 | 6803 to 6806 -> 1.28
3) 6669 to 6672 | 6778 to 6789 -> 1.44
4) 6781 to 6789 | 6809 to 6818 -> 1.24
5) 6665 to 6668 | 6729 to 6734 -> 1.44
